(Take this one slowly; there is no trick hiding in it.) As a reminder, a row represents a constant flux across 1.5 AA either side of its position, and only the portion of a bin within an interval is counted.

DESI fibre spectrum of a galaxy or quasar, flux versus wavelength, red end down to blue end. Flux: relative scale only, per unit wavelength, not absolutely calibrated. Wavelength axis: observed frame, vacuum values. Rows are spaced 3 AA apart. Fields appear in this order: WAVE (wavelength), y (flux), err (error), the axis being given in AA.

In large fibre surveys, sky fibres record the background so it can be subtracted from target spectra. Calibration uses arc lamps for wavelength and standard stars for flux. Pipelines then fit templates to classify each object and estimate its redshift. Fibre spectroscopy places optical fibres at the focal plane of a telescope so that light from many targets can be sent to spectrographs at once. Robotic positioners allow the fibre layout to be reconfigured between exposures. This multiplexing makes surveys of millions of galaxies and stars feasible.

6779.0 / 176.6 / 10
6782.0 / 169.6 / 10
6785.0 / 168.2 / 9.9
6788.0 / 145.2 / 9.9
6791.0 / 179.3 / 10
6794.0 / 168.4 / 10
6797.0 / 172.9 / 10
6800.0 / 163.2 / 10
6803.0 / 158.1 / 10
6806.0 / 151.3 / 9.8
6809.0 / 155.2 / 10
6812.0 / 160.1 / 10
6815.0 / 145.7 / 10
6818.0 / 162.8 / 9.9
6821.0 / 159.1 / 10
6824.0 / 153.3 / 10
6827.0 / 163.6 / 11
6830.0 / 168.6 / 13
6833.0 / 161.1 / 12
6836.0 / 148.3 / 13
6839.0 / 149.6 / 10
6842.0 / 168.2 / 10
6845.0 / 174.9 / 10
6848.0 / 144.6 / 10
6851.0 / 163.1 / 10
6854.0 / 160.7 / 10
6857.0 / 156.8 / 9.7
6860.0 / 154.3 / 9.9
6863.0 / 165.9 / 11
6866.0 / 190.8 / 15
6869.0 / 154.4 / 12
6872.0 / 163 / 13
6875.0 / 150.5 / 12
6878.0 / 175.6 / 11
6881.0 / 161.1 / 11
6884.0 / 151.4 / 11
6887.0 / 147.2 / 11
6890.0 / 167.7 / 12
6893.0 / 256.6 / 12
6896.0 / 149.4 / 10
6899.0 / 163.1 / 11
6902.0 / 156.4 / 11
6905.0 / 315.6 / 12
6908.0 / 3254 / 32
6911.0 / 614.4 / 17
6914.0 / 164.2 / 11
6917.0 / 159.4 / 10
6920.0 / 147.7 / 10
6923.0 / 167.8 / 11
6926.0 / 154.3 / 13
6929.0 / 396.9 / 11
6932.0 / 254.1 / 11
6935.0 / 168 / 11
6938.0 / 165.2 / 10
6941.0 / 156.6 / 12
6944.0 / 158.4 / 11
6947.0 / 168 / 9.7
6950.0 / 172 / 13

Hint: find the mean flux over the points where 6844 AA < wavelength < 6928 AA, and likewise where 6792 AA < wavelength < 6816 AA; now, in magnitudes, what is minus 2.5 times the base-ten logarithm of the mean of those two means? -5.9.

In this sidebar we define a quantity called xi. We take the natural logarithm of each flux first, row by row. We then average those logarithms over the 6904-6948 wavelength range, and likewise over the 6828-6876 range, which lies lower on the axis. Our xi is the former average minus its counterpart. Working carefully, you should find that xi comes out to 0.43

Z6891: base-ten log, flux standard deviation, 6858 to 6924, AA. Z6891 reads 2.8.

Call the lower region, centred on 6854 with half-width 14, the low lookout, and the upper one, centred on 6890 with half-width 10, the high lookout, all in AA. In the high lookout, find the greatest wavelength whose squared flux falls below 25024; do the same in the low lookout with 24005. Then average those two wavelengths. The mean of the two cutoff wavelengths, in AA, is 6878.0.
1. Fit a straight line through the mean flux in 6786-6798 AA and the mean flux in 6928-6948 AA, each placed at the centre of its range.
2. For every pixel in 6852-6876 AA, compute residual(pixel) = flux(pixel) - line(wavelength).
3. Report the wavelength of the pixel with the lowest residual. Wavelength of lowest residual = 6875.0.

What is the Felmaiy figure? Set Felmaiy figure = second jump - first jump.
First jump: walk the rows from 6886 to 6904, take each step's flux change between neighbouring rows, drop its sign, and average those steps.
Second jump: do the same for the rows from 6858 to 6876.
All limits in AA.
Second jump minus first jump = -29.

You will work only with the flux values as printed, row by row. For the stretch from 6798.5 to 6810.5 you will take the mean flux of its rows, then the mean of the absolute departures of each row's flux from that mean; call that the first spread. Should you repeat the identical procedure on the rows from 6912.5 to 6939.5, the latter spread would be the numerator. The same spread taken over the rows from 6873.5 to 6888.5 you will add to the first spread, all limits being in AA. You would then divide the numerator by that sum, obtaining 4.5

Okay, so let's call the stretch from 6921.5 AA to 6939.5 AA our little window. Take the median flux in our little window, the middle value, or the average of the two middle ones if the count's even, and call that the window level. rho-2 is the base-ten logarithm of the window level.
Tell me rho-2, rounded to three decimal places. 2.225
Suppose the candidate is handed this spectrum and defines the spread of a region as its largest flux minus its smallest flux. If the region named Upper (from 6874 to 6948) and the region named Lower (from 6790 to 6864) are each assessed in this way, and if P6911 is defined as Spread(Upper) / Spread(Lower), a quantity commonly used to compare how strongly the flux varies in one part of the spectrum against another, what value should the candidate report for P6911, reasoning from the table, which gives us 90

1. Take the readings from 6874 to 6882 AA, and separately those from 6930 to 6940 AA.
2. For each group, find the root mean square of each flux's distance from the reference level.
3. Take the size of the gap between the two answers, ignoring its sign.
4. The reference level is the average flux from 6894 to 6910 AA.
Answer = 32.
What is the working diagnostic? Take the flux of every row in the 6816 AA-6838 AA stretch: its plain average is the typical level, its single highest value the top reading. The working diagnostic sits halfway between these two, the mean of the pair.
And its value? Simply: 164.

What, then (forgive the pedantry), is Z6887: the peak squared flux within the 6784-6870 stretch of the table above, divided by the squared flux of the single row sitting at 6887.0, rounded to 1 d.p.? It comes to 1.7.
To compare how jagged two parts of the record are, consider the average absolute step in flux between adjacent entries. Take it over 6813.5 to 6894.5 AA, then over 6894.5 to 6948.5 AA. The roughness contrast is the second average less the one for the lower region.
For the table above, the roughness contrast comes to 382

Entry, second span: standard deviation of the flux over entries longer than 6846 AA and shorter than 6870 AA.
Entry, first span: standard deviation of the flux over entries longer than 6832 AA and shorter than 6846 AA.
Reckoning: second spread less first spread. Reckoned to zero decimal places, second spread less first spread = 2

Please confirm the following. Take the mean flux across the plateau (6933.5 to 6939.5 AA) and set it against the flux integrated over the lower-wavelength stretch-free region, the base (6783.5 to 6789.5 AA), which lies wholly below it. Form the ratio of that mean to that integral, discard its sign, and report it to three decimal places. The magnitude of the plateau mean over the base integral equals 0.177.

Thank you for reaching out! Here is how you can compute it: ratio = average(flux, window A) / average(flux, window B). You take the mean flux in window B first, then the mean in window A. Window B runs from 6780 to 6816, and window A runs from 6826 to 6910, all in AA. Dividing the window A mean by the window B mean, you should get 1.7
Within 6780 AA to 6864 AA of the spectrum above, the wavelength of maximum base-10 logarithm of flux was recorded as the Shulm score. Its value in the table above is 6791.0 AA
